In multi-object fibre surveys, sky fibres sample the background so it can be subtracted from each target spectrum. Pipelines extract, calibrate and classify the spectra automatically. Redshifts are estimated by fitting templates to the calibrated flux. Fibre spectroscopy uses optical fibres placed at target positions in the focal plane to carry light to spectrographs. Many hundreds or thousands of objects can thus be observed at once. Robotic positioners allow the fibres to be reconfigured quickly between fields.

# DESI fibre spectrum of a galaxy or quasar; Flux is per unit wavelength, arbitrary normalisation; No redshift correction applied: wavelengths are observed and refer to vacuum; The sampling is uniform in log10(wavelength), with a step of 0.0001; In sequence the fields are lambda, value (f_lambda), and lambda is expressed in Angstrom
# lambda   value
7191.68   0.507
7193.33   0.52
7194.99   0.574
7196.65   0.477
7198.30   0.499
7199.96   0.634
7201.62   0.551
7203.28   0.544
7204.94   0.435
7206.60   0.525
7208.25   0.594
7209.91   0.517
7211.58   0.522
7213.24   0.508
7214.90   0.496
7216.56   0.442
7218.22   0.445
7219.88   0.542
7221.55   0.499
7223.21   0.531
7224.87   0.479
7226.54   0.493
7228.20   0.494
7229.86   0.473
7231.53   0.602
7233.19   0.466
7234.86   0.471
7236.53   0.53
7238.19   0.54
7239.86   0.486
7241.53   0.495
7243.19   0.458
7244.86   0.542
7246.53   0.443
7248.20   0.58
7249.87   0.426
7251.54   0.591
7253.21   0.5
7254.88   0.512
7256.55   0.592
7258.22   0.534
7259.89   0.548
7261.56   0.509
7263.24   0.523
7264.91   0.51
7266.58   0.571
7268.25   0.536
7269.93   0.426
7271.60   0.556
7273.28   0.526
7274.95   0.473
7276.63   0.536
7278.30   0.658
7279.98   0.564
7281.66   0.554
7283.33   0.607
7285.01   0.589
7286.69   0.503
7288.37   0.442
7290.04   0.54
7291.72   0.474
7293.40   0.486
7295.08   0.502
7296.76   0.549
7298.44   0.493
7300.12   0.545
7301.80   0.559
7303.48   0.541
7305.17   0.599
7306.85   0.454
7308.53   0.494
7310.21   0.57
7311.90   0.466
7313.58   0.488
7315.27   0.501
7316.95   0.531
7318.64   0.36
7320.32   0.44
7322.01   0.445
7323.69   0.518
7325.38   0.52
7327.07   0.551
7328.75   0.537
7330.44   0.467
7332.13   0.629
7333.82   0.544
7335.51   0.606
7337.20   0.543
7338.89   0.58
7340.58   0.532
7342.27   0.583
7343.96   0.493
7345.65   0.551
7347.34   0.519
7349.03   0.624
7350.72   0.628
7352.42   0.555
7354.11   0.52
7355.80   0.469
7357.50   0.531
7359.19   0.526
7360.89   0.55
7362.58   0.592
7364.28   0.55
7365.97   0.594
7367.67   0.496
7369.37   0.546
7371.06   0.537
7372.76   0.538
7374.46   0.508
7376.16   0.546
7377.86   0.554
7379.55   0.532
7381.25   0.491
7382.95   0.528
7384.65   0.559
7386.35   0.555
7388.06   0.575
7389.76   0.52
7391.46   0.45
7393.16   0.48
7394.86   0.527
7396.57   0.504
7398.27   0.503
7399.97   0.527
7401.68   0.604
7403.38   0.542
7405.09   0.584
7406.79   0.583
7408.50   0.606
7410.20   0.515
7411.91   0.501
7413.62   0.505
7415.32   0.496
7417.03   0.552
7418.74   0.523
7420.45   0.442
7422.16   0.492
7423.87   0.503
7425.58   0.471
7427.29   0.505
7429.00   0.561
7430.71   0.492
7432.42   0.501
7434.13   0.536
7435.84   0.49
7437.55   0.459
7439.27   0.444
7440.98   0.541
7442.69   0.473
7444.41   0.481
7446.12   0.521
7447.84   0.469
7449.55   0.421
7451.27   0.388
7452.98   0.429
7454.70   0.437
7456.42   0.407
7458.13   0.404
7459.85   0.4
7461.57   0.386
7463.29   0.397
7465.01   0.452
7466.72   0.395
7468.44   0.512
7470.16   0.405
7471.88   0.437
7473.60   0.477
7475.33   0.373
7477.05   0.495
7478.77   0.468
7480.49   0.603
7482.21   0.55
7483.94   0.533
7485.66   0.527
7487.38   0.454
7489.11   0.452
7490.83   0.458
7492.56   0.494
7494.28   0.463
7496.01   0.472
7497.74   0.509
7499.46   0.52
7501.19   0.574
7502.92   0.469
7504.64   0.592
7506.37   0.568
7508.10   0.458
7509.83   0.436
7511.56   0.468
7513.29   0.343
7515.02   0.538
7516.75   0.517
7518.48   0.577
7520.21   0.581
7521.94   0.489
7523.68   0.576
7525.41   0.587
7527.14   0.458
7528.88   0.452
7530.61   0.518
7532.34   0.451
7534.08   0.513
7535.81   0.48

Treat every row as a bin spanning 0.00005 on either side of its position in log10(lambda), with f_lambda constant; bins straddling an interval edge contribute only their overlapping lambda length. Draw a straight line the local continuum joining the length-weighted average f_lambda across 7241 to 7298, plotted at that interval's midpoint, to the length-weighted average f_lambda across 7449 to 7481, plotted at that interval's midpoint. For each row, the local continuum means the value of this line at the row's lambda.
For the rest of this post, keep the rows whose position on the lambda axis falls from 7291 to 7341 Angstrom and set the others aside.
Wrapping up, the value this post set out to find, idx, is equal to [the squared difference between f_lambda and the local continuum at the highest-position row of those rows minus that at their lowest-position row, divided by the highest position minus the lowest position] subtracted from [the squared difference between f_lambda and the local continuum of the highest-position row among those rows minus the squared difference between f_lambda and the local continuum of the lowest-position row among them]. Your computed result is 0.000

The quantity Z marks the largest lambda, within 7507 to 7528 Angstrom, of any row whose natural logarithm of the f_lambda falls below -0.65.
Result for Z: 7527.14 Angstrom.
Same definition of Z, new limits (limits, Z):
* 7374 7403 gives 7398.27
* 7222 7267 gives 7264.91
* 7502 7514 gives 7513.29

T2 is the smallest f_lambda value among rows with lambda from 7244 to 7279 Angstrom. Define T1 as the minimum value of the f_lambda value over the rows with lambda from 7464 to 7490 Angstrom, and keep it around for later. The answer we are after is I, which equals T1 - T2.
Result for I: -0.05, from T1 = 0.373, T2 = 0.426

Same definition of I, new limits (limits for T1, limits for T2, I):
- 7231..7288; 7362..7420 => -0.02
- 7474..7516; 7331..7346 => -0.15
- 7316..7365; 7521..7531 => -0.09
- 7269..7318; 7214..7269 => 0.00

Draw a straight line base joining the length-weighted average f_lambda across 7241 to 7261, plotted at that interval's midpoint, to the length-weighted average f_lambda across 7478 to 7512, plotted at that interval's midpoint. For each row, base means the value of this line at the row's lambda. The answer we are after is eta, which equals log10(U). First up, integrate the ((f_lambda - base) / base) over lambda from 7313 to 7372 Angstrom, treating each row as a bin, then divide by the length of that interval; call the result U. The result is -1.4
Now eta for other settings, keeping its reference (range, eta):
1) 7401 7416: -1.1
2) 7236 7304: -1.8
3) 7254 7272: -1.7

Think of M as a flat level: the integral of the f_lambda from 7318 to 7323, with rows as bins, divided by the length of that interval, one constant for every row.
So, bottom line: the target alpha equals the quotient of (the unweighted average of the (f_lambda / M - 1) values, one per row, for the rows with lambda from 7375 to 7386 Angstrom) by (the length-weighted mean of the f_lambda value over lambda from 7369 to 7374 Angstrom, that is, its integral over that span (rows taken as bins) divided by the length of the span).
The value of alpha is 0.50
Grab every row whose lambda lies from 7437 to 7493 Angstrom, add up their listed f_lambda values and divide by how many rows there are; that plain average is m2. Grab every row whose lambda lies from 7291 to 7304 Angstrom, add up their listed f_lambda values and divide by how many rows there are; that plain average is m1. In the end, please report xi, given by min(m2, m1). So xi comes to 0.459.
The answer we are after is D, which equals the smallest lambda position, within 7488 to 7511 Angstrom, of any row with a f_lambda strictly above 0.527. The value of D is 7501.19 Angstrom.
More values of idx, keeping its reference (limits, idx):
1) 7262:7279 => 0.017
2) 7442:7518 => 0.010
